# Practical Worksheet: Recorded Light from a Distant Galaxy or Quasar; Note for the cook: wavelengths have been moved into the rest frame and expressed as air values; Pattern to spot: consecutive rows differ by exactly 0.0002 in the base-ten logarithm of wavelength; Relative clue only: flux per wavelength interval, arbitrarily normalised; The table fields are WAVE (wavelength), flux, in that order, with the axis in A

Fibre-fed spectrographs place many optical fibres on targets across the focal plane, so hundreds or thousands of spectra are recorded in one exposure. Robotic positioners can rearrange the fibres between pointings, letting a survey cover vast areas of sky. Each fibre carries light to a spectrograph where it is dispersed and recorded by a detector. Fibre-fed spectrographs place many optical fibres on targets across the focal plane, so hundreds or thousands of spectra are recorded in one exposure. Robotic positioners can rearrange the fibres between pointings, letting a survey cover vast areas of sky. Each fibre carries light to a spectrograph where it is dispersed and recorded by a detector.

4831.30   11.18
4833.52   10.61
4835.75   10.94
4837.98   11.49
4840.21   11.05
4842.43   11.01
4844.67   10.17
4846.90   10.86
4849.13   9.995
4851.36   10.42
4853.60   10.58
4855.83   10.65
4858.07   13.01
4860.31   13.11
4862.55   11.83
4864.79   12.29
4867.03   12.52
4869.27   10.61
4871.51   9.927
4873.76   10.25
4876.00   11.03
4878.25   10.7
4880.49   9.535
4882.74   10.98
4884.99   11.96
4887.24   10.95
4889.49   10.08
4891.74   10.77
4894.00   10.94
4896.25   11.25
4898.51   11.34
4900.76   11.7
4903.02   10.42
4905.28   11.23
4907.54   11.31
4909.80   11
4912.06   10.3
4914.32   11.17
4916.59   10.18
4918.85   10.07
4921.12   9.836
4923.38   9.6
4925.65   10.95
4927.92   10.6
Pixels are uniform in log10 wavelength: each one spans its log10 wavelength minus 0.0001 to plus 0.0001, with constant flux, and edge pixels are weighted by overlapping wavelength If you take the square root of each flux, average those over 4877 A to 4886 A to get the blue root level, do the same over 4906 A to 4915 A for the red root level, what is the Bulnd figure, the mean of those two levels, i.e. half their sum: 3.30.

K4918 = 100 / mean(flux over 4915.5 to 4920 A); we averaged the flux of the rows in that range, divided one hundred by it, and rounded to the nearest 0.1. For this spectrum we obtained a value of 9.9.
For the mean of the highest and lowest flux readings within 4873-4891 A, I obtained 10.7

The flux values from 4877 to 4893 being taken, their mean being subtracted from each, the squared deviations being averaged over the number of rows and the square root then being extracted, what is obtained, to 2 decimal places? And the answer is 0.70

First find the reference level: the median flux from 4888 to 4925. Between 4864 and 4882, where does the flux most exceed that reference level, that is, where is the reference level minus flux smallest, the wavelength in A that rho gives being 4867.03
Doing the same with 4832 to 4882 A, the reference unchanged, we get 4860.31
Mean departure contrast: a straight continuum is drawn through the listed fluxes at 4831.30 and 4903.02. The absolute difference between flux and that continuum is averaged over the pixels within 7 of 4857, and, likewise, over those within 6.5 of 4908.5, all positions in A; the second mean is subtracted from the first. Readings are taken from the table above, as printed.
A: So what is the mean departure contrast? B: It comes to 0.5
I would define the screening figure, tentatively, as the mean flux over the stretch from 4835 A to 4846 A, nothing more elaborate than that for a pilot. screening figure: 10.9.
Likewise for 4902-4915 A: 10.9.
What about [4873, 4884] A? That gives 10.5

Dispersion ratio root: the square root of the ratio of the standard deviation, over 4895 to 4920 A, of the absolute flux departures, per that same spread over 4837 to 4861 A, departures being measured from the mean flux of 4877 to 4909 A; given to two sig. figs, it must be 0.59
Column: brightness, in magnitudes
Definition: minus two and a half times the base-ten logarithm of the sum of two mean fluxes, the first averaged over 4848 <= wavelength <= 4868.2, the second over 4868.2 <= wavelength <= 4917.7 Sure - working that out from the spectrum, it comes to -3.38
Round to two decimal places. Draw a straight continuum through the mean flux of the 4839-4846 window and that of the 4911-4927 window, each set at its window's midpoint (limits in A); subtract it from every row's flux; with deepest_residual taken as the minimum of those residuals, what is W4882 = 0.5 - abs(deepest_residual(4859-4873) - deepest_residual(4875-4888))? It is 0.16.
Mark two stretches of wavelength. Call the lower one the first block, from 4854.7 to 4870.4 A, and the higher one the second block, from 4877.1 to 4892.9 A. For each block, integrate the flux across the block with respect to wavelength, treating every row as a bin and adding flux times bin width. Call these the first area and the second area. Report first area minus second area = 19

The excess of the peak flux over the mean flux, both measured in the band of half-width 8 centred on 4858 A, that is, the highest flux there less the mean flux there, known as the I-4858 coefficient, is 1.4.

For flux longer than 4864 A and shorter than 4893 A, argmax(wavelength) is 4867.03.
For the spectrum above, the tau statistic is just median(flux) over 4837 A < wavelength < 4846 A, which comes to 11.03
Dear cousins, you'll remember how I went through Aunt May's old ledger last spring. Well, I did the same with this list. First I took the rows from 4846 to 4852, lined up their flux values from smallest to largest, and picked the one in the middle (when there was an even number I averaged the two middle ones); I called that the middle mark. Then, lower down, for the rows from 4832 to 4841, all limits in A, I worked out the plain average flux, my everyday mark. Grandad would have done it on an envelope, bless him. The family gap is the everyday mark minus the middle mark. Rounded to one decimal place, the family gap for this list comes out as 0.6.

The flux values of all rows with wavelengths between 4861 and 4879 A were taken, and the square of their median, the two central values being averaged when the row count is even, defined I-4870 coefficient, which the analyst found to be 118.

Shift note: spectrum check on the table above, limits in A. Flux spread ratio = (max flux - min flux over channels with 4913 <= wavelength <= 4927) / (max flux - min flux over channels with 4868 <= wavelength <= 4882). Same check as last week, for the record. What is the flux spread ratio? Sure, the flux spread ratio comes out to 1.1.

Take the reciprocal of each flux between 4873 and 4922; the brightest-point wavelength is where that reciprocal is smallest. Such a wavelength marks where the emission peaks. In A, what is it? 4884.99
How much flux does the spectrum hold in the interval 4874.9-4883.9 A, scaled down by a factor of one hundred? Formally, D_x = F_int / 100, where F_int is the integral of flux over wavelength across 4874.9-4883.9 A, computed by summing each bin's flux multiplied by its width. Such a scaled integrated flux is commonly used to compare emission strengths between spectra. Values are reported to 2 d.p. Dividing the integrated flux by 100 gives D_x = 0.95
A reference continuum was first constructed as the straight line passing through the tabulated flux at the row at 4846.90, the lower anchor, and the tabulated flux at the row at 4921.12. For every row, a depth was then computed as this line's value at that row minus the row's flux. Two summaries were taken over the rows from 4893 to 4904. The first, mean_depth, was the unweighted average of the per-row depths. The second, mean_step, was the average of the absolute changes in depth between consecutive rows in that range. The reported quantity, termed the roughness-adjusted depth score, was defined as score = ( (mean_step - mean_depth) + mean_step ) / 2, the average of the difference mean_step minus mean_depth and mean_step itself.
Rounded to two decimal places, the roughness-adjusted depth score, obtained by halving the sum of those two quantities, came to 1.02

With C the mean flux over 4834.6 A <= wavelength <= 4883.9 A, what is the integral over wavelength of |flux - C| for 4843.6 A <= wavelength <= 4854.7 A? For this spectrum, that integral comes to 7.1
